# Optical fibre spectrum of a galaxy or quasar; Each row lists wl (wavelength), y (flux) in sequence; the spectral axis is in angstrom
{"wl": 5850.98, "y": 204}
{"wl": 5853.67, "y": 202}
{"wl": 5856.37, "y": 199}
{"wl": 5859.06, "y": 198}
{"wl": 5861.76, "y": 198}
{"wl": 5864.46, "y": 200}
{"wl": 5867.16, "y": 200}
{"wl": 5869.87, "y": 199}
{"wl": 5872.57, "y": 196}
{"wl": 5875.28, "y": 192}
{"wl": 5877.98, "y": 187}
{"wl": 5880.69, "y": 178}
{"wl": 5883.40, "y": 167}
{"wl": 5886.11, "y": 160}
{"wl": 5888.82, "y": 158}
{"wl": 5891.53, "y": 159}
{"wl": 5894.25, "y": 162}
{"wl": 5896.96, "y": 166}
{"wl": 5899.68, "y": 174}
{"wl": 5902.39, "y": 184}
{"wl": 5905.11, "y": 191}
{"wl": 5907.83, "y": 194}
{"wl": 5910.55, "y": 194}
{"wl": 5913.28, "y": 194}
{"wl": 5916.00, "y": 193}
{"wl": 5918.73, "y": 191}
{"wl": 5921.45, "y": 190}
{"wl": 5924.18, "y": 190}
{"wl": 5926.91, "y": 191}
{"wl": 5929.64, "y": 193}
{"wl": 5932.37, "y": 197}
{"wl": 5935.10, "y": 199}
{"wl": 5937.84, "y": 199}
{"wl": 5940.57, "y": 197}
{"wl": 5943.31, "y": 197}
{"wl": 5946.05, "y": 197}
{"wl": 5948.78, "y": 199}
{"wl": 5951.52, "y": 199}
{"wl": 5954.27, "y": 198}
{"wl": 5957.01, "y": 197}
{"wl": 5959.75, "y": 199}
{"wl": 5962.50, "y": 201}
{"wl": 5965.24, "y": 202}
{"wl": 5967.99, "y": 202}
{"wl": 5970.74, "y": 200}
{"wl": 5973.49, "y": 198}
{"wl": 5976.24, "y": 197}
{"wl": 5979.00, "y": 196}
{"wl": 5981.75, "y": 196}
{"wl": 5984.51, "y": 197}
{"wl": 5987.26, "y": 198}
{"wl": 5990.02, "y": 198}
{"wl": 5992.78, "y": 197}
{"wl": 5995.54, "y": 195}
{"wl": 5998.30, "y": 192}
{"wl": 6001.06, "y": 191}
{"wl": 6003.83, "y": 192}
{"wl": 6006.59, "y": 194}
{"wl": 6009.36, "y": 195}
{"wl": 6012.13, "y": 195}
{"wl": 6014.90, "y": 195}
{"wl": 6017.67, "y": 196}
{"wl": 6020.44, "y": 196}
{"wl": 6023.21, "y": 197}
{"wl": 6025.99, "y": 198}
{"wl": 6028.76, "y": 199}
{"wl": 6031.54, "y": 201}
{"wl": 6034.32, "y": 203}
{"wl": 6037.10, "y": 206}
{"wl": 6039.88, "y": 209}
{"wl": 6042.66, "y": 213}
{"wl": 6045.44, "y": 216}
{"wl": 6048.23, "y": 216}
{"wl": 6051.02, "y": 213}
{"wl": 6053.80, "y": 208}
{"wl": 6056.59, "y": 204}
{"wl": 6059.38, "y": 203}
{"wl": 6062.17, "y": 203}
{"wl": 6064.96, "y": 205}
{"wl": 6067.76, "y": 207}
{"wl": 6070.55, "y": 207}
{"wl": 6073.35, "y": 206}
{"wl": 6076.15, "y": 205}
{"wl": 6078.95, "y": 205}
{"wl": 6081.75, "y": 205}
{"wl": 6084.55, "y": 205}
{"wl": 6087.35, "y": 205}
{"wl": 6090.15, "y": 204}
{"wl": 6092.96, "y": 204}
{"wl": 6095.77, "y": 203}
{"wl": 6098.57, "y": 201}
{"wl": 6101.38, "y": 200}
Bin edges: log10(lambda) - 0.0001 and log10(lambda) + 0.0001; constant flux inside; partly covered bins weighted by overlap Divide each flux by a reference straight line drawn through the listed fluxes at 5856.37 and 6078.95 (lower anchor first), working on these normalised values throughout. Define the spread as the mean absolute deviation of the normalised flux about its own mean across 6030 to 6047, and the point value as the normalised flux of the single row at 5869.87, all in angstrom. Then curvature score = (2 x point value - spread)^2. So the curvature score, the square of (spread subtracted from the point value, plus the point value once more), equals 3.90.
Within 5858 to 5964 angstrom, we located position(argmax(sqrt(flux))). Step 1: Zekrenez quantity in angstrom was 5962.50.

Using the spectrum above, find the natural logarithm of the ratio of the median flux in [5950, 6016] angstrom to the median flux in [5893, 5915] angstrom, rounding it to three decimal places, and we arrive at 0.049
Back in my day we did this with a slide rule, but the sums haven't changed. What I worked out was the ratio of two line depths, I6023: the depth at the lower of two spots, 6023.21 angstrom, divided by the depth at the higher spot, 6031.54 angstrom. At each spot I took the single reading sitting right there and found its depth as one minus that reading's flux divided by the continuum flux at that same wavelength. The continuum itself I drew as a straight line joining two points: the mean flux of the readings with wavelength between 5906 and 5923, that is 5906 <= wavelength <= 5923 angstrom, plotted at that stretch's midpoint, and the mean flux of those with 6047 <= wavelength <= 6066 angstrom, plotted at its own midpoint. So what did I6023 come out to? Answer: 1.8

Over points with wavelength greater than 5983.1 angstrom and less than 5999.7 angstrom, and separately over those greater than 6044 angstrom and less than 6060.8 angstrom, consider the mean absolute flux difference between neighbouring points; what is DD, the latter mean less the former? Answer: 1.20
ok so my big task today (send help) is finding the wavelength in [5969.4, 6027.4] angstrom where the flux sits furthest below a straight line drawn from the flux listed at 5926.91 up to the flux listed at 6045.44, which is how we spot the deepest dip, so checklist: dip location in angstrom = 6001.06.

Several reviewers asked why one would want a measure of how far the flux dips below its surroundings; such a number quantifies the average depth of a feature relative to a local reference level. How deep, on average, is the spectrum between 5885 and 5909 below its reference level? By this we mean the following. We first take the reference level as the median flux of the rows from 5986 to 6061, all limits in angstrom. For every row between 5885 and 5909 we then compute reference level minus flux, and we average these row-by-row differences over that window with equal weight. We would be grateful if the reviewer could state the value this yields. 26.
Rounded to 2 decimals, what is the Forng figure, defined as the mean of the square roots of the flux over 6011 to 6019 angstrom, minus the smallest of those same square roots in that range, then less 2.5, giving -2.49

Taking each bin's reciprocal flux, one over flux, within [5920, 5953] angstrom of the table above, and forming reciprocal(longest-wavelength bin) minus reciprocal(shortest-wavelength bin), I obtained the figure -0.0002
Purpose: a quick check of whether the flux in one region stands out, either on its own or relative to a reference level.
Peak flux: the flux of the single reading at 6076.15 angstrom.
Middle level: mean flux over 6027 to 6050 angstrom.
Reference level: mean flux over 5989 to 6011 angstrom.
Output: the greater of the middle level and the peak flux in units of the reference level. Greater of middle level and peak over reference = 208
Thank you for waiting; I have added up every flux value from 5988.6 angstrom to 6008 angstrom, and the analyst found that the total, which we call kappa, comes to 1359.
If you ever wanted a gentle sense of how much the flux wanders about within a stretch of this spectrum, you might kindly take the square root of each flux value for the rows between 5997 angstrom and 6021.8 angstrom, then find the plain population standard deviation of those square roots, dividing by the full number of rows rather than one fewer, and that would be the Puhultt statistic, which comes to 0.06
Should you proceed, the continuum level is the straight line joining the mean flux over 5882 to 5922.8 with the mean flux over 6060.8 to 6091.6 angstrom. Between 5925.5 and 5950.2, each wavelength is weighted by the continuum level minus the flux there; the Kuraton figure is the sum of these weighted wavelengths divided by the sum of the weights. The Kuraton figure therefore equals 5938.2 angstrom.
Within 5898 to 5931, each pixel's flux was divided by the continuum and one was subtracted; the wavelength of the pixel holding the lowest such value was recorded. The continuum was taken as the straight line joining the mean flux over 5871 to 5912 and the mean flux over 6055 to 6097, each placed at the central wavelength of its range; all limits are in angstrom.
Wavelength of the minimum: 5899.68 angstrom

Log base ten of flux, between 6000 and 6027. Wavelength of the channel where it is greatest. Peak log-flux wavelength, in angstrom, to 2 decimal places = 6025.99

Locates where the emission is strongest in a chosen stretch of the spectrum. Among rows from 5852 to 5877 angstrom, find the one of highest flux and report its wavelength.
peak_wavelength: 5853.67 angstrom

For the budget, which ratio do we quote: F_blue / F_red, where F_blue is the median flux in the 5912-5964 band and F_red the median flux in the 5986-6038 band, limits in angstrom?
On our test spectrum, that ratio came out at 1.01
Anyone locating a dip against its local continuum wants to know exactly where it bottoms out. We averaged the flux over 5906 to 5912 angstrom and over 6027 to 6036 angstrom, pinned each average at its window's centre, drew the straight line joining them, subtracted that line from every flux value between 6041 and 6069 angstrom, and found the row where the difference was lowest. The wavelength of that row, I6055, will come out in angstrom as 6062.17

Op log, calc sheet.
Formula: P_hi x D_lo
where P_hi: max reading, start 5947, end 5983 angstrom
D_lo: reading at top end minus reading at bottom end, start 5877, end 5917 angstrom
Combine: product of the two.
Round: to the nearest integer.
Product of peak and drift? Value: 1212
